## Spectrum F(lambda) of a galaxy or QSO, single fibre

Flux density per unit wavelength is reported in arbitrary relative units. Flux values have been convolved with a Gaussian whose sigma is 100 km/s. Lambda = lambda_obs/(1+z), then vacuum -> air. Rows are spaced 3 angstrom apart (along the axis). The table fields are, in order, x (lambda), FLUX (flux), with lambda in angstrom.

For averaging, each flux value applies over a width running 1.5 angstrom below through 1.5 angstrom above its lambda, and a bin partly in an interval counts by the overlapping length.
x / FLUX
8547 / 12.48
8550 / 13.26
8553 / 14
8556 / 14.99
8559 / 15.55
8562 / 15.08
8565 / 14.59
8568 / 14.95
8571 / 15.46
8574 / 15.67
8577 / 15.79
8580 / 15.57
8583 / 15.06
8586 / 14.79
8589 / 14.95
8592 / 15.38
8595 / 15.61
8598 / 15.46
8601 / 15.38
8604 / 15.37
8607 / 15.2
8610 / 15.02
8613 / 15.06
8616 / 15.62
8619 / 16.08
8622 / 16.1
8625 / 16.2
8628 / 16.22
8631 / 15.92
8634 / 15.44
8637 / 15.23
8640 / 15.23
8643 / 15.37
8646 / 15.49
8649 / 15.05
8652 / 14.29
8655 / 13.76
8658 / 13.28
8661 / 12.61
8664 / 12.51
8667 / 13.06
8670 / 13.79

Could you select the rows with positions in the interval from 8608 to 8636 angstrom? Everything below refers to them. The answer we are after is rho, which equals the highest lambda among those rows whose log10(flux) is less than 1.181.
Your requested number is 8613 angstrom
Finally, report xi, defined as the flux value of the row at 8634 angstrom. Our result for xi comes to 15.44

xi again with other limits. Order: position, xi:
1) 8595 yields 15.61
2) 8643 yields 15.37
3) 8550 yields 13.26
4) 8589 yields 14.95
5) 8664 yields 12.51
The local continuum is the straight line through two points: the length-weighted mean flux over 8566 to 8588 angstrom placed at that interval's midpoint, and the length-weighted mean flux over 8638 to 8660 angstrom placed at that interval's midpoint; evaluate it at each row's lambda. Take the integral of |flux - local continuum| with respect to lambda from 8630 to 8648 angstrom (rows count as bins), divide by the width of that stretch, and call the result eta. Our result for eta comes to 0.72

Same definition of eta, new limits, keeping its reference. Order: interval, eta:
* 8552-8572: 0.54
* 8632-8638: 0.65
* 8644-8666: 1.06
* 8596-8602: 0.35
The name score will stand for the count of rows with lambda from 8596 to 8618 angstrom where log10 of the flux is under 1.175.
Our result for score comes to 0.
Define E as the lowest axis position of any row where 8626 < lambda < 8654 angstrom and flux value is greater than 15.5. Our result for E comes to 8628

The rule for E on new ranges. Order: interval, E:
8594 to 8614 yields 8595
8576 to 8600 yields 8577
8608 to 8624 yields 8616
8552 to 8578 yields 8559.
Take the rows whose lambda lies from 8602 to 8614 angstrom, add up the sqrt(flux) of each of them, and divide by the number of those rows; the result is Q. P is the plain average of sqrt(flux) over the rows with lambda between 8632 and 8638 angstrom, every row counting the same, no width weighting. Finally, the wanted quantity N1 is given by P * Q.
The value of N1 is 15.2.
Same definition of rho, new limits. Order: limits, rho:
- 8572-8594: 8589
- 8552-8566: 8565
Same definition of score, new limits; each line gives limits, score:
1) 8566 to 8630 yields 3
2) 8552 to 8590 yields 5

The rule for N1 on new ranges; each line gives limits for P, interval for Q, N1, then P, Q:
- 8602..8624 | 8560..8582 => 15.4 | 3.94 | 3.91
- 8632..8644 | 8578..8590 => 15.2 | 3.91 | 3.88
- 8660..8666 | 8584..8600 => 13.8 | 3.54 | 3.90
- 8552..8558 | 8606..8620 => 14.9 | 3.81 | 3.92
